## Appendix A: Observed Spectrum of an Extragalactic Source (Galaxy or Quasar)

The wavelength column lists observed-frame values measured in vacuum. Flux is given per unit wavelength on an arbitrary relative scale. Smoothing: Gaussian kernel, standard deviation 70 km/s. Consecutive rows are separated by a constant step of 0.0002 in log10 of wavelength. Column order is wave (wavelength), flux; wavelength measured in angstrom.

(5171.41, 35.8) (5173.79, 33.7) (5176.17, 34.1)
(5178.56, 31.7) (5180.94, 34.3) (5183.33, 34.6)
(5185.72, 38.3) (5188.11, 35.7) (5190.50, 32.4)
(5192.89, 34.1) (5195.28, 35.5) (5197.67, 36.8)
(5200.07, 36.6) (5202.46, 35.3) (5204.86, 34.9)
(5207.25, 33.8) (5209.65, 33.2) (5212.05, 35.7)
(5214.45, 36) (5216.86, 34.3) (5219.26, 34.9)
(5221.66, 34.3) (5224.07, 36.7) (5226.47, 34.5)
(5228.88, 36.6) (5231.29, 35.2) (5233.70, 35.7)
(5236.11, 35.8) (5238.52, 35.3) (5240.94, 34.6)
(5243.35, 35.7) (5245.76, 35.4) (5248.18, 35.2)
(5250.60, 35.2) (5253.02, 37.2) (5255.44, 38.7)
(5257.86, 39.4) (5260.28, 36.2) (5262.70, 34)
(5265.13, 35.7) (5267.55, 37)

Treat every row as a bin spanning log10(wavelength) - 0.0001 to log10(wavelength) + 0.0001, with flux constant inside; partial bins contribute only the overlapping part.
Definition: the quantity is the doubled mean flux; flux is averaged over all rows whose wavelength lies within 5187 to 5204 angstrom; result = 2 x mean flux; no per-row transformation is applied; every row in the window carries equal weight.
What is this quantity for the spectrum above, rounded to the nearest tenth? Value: 70.4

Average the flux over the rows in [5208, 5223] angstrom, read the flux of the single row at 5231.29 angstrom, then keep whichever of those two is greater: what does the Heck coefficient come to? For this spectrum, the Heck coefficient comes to 35.2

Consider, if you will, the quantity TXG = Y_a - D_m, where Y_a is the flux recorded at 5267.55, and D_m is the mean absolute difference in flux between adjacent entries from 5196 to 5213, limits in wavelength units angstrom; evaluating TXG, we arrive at 36.0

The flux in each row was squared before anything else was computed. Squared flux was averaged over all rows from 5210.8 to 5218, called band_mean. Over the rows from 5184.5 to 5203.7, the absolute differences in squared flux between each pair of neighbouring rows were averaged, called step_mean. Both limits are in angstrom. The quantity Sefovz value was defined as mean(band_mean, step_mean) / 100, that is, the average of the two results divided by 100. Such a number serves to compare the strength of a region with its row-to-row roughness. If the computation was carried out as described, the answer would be 6.8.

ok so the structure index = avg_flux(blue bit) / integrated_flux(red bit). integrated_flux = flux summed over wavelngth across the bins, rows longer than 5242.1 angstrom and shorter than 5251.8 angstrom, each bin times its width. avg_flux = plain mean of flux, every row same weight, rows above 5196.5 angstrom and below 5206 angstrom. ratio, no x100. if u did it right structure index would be 0.105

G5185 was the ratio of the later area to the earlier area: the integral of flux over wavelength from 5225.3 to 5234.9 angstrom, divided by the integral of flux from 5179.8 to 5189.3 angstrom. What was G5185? 1.00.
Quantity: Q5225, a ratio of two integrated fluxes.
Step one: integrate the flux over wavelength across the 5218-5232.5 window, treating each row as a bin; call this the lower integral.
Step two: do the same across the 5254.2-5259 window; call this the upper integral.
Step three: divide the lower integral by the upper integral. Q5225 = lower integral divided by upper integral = 2.7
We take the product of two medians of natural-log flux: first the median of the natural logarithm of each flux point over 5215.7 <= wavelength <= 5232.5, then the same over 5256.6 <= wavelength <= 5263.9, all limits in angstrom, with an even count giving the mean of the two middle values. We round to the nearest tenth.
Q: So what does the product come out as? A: 12.8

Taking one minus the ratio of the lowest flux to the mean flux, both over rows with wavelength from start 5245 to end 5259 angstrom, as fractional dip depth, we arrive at 0.045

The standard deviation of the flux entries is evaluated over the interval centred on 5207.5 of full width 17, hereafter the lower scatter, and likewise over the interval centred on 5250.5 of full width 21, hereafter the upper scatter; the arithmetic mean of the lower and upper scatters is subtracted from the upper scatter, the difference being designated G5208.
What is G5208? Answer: 0.23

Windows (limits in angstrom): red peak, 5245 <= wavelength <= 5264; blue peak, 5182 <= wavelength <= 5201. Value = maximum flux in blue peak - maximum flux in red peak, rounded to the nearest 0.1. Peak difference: -1.1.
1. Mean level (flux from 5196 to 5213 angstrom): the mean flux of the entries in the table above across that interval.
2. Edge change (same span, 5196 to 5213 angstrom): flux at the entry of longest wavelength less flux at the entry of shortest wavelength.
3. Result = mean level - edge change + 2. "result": 38.3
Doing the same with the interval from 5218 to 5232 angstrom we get 37.1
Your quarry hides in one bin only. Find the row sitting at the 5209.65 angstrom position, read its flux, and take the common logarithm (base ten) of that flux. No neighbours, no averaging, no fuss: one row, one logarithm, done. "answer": 1.521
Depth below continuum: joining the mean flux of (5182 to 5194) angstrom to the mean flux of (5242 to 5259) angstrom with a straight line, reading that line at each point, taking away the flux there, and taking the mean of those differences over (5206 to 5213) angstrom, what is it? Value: 1.4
